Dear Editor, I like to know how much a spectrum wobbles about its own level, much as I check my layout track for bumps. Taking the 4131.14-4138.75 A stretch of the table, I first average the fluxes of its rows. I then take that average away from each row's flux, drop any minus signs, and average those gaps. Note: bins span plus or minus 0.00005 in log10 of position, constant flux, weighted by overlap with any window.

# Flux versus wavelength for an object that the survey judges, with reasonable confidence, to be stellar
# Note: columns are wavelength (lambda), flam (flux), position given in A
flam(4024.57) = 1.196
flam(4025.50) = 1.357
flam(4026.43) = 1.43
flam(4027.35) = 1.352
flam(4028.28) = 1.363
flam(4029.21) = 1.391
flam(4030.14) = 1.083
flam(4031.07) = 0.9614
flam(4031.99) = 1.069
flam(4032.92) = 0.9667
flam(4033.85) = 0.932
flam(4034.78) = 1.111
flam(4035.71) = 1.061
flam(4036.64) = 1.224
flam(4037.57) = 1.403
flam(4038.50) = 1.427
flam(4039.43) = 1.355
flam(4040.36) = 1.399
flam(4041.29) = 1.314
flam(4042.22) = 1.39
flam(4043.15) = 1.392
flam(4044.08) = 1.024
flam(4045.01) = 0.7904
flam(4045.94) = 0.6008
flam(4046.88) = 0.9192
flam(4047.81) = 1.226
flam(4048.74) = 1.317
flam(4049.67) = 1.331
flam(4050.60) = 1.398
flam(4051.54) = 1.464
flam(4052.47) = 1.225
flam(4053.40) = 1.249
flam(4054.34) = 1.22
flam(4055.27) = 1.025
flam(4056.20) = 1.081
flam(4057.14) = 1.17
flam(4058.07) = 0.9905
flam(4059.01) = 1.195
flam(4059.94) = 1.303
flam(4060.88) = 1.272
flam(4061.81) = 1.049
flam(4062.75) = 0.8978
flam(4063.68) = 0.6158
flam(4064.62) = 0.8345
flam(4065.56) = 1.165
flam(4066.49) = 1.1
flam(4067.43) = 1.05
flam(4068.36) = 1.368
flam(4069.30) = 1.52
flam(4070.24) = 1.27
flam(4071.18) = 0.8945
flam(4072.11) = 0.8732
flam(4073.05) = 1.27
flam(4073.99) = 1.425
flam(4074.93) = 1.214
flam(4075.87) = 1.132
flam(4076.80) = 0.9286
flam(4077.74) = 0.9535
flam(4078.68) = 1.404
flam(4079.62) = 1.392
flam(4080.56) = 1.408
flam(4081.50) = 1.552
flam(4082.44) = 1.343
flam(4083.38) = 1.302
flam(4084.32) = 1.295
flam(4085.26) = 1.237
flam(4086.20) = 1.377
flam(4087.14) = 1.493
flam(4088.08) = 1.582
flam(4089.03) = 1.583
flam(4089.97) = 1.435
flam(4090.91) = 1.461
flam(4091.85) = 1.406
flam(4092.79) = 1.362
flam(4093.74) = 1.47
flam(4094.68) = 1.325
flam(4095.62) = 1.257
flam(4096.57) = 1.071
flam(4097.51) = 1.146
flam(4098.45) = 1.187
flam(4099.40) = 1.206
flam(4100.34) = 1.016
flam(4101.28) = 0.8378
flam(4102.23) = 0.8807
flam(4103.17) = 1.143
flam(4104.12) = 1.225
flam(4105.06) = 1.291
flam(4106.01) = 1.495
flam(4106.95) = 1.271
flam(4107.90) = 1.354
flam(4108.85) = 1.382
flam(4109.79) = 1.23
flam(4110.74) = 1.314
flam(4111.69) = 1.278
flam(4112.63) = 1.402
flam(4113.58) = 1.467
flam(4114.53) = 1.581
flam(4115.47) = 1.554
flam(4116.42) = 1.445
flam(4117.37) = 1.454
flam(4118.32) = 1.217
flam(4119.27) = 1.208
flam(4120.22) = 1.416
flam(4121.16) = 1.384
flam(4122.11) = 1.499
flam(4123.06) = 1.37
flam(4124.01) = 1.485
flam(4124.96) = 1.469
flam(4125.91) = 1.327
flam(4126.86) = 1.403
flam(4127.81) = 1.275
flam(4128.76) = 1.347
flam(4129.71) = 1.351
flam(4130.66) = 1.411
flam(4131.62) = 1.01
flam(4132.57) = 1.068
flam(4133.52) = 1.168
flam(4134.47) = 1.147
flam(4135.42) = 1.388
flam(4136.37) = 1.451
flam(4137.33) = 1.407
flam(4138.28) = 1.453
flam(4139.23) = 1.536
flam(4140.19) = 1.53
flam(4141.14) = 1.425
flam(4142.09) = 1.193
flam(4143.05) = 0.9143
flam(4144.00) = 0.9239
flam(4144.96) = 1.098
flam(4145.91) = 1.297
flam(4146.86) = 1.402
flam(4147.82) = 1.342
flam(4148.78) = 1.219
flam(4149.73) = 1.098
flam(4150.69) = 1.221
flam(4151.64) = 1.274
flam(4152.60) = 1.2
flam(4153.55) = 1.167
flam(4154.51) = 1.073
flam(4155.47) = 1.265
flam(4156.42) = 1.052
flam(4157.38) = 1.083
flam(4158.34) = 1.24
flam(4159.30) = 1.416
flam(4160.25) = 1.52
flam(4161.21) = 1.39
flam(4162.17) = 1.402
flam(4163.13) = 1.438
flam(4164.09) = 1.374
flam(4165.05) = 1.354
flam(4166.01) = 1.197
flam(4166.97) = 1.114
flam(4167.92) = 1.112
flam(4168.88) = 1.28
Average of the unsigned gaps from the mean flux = 0.16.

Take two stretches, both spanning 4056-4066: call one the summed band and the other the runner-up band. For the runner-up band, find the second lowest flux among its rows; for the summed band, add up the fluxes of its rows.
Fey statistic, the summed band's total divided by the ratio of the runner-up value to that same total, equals 161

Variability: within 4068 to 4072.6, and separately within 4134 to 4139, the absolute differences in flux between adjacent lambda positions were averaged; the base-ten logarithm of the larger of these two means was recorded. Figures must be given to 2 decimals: -0.70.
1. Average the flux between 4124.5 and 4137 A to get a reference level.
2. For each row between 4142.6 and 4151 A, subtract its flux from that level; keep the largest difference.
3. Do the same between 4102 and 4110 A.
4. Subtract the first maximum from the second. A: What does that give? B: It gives 0.0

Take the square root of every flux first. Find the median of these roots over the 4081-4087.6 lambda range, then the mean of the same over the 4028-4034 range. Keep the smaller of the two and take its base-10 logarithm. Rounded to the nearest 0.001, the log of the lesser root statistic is 0.021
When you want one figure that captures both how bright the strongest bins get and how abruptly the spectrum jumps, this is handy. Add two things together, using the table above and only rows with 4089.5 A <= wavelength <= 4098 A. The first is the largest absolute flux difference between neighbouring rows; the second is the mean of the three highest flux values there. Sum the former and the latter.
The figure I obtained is 1.64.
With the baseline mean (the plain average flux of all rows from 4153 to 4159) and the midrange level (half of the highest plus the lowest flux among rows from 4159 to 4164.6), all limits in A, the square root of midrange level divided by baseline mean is 1.12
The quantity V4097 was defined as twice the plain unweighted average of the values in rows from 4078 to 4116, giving 2.65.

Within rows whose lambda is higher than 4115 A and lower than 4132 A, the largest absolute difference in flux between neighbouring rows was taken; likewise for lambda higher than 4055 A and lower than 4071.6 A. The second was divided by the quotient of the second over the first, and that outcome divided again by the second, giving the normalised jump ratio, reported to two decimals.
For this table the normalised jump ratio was 1.07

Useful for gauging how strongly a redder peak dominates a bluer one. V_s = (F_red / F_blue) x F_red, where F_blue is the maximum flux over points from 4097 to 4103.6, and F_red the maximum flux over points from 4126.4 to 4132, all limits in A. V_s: 1.65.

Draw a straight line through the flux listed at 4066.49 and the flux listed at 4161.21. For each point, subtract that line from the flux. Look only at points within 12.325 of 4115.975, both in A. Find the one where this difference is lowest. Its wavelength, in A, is 4119.27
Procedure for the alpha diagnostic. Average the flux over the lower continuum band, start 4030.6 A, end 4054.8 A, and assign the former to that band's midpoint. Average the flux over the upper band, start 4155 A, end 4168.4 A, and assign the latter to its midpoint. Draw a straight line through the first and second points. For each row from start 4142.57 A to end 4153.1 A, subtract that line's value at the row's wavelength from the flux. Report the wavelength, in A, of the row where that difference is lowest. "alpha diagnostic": 4143.05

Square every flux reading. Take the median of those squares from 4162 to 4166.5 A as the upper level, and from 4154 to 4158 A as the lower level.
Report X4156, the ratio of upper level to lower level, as 1.62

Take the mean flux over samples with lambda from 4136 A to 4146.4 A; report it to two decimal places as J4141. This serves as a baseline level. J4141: 1.29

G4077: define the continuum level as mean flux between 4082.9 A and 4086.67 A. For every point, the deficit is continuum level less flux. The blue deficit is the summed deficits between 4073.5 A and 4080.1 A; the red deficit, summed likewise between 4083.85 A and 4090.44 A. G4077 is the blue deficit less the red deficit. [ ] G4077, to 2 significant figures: 1.6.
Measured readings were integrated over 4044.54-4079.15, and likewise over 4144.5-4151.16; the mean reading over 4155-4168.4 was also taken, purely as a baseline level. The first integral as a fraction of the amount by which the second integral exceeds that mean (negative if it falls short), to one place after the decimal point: 5.6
